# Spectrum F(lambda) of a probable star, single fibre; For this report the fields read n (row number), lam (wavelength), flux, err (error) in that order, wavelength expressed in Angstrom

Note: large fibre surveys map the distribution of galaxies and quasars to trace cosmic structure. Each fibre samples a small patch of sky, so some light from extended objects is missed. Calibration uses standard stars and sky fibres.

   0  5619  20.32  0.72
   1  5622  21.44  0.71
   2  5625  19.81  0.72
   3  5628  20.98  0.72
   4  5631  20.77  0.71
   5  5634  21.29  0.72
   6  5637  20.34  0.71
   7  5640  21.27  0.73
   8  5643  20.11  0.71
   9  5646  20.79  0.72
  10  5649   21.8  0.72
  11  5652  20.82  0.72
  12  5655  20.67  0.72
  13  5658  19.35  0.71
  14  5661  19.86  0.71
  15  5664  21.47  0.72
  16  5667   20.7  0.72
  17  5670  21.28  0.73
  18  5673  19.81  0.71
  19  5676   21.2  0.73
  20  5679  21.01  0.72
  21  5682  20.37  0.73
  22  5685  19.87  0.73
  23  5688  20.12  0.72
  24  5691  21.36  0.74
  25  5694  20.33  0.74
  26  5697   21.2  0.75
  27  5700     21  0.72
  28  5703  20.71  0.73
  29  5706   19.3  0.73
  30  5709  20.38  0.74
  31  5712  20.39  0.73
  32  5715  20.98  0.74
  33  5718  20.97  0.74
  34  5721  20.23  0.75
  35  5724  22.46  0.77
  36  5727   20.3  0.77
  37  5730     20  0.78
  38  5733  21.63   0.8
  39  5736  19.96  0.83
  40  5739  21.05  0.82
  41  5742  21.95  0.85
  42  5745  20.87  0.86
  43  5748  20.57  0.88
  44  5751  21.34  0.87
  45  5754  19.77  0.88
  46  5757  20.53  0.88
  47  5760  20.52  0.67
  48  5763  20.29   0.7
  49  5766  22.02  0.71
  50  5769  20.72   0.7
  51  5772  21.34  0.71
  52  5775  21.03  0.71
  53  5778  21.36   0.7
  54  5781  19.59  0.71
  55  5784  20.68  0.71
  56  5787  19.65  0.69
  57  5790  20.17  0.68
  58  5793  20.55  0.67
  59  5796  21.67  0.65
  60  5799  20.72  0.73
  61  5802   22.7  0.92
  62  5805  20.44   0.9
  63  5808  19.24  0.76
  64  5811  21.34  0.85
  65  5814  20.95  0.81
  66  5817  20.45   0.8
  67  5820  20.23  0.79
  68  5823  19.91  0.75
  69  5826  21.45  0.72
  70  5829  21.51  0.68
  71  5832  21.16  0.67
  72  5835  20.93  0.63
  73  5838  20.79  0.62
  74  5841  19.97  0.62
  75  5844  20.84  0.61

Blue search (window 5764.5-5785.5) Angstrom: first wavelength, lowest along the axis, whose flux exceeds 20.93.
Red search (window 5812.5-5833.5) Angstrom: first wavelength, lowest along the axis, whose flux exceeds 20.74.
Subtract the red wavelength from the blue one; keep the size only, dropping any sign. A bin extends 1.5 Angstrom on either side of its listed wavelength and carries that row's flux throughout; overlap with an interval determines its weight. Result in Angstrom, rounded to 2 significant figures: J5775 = 48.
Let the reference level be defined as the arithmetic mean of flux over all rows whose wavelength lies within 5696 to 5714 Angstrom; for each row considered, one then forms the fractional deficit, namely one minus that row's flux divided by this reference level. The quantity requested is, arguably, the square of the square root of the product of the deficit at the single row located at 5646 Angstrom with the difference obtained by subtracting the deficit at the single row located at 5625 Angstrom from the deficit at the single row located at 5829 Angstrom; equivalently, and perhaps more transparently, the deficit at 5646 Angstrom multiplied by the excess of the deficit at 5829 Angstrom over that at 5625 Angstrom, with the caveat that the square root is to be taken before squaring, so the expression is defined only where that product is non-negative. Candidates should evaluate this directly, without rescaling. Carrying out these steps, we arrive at 0.0012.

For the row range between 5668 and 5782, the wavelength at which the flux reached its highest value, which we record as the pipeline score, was 5724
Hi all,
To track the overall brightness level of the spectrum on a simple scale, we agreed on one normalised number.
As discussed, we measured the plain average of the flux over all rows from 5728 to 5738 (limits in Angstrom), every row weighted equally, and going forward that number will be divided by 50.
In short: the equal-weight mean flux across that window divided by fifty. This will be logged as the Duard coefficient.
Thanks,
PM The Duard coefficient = 0.411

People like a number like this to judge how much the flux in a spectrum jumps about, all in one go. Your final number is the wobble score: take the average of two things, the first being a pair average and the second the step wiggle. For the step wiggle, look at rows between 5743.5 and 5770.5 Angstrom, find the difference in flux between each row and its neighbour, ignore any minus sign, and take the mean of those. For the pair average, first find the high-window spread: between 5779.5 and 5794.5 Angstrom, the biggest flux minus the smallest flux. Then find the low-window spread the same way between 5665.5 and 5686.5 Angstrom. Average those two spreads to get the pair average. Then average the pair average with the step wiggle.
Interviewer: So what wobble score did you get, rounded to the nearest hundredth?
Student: 1.06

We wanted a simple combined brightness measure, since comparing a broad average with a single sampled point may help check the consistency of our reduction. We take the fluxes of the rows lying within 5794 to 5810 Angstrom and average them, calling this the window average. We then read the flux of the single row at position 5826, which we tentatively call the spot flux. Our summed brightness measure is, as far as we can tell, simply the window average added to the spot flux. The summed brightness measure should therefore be 42.4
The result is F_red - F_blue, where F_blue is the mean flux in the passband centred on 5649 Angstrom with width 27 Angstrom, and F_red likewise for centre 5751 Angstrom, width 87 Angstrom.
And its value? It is 0.18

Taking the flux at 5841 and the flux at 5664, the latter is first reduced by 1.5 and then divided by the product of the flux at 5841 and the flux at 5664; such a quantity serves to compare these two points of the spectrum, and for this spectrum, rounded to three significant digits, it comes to 0.0466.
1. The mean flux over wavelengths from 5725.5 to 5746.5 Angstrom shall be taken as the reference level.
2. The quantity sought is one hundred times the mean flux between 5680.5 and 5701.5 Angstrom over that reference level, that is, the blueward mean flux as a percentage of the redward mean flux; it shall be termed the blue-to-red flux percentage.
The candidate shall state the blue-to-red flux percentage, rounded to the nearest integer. 99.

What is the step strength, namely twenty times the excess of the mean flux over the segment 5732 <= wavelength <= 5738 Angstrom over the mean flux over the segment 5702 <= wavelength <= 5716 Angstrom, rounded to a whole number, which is 9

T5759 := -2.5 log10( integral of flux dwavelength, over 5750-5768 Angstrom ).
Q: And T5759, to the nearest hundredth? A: -6.43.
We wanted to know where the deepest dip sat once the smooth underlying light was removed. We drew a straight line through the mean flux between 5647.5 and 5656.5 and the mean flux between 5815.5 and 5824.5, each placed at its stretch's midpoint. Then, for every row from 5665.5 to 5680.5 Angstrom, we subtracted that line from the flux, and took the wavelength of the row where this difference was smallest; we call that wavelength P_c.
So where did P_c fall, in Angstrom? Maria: 5673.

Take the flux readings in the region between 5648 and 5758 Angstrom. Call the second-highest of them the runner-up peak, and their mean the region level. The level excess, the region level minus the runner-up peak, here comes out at -1.3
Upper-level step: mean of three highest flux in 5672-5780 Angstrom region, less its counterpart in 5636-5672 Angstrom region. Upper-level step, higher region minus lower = 0.63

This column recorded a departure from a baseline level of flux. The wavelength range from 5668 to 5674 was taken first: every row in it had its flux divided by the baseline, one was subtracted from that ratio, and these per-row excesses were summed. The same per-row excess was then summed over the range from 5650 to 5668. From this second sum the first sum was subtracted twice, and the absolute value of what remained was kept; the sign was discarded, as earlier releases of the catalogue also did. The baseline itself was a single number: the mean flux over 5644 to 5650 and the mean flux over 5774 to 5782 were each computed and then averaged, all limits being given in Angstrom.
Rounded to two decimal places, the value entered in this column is 0.06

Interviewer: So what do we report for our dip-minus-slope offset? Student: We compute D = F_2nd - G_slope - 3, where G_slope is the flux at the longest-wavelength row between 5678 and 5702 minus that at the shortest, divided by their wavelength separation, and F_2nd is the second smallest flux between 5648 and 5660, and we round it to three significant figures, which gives 17.7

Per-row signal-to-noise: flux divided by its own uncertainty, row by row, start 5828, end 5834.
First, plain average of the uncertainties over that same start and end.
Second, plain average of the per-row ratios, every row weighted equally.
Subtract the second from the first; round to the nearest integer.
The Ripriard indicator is -31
